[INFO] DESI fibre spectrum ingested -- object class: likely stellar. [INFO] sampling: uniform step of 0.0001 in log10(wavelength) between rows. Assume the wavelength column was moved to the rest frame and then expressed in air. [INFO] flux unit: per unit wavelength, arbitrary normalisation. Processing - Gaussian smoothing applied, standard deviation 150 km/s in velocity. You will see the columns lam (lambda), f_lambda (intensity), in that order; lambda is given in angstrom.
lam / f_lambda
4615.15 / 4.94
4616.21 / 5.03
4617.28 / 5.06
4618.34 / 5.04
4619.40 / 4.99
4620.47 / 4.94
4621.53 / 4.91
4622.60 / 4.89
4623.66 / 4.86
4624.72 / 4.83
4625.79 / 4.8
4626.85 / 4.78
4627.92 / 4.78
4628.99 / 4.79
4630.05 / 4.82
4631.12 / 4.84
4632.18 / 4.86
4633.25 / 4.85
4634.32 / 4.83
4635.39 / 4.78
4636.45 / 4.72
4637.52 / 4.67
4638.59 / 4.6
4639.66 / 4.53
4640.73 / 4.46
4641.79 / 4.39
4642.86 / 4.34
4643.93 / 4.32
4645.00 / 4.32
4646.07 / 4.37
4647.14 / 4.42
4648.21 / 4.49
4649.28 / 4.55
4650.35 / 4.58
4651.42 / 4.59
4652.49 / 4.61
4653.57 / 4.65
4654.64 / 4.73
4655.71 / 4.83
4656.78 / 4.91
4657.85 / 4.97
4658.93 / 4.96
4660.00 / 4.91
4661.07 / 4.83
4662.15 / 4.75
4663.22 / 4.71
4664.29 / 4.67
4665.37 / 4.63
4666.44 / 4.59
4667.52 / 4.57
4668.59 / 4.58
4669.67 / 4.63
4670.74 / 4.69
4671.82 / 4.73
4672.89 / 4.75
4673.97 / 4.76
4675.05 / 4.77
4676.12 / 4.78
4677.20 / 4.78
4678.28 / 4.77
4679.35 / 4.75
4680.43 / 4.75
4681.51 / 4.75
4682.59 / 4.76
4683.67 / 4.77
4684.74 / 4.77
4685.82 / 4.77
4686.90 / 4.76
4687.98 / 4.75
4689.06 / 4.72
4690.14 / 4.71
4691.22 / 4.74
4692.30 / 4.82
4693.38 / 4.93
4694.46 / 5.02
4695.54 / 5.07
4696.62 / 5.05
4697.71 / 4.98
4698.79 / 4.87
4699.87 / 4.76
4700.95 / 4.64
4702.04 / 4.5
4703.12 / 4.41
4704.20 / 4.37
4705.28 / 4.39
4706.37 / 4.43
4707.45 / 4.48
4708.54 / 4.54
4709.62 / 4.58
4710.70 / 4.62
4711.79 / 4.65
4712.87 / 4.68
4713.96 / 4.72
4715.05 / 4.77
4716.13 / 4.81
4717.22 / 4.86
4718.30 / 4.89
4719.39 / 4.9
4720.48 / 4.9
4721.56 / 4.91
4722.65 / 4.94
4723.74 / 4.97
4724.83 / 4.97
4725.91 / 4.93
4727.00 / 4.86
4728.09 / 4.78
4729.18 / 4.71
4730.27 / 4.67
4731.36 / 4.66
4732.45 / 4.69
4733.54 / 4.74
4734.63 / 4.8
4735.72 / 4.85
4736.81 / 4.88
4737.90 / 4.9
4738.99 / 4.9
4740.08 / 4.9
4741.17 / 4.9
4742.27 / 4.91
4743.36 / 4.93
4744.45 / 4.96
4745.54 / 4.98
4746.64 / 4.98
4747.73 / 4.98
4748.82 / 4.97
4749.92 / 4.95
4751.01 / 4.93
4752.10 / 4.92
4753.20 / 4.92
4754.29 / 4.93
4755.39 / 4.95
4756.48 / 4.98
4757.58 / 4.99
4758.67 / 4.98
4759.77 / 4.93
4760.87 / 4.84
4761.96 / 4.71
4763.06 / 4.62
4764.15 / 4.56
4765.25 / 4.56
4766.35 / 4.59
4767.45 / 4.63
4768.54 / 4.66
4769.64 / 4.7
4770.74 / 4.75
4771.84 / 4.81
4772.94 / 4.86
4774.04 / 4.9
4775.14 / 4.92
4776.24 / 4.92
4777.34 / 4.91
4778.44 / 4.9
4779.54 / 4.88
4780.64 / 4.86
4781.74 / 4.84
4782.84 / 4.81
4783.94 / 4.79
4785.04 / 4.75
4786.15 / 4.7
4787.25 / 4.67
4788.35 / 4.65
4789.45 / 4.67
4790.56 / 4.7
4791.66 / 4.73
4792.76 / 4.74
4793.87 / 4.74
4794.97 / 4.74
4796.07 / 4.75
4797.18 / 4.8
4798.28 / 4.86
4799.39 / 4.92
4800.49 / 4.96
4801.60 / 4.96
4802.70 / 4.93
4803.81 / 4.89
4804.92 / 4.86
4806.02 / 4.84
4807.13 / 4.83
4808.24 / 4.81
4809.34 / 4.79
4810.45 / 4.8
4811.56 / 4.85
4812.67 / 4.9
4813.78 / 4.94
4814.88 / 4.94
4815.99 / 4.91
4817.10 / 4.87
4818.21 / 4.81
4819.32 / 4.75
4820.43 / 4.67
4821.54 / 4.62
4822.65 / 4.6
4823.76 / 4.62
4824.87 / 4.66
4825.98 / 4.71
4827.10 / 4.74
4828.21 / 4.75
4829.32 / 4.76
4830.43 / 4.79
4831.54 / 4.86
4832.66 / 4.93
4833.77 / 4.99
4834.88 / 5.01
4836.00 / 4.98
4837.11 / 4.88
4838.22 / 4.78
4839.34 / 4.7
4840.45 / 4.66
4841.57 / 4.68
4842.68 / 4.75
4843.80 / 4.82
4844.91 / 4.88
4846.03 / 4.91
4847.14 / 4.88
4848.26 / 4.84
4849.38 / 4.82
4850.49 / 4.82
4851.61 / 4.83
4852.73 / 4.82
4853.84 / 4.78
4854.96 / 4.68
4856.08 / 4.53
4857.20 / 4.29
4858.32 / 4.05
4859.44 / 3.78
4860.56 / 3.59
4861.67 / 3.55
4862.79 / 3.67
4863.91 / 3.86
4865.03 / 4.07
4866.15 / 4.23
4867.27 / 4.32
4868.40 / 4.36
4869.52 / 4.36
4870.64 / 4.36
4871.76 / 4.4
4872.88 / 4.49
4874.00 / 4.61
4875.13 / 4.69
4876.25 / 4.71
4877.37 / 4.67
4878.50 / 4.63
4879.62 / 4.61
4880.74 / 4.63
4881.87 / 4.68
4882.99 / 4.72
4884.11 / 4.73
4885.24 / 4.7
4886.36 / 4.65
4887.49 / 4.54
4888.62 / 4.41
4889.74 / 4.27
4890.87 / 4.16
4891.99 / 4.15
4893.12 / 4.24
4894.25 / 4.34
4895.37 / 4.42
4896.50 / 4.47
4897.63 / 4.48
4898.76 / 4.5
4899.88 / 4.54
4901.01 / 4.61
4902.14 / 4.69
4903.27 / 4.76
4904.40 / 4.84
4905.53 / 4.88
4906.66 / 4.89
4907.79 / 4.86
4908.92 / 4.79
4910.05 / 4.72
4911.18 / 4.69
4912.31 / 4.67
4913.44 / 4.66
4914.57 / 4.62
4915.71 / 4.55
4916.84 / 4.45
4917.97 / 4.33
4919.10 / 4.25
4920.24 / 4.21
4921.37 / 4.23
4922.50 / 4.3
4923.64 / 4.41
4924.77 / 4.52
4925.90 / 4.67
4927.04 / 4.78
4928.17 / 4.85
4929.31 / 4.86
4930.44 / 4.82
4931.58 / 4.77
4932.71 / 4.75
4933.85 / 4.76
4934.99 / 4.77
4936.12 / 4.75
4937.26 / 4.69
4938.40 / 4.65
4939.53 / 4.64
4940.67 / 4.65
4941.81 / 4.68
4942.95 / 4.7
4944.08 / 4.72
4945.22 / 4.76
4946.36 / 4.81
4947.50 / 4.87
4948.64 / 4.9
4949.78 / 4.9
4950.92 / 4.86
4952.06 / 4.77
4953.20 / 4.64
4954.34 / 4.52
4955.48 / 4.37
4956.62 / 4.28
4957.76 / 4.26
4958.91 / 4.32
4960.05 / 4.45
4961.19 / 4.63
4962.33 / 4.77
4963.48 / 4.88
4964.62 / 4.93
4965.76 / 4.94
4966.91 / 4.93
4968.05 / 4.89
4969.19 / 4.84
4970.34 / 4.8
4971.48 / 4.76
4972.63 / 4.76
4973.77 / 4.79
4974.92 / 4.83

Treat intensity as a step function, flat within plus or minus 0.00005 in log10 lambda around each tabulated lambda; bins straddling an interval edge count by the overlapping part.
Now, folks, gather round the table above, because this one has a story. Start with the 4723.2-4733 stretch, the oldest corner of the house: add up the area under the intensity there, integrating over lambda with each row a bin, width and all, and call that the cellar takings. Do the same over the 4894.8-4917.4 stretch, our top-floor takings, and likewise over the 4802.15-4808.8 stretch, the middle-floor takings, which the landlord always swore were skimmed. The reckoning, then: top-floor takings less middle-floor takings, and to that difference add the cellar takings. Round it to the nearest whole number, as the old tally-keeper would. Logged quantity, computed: 120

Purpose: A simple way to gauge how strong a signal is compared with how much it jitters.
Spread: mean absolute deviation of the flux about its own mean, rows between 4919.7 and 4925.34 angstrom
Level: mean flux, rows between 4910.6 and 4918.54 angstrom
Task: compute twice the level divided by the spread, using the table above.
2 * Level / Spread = 87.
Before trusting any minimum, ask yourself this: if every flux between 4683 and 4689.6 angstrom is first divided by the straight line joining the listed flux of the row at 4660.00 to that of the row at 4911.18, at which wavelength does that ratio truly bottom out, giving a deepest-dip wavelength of 4689.06 angstrom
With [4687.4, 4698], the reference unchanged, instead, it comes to 4690.14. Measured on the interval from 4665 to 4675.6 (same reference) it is 4667.52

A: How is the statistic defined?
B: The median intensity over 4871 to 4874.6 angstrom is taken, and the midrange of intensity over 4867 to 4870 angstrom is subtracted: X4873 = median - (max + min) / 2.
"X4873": 0.15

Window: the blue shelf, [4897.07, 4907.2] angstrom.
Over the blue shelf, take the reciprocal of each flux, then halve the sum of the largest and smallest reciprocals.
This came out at 0.214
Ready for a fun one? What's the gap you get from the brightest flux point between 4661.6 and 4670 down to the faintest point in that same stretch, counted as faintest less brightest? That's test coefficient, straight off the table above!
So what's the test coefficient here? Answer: -0.18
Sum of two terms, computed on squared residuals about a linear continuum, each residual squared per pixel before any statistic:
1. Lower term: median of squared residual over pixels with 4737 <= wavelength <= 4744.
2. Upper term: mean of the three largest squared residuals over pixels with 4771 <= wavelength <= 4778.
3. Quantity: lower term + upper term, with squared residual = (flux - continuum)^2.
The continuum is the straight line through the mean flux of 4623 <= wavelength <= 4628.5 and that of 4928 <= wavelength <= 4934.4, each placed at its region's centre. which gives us 0.021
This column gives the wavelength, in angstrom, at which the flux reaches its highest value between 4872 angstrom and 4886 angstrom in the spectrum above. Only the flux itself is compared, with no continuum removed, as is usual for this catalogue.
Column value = 4884.11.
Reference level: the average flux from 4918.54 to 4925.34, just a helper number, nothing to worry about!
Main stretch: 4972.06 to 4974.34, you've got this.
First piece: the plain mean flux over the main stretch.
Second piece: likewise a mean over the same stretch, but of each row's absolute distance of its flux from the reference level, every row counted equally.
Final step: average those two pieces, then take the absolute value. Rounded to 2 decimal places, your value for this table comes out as 2.62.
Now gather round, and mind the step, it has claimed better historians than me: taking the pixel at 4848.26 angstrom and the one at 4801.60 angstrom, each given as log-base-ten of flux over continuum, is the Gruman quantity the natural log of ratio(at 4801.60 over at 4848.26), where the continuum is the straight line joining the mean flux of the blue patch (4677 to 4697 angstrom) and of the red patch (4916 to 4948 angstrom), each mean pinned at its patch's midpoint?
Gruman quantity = 0.44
